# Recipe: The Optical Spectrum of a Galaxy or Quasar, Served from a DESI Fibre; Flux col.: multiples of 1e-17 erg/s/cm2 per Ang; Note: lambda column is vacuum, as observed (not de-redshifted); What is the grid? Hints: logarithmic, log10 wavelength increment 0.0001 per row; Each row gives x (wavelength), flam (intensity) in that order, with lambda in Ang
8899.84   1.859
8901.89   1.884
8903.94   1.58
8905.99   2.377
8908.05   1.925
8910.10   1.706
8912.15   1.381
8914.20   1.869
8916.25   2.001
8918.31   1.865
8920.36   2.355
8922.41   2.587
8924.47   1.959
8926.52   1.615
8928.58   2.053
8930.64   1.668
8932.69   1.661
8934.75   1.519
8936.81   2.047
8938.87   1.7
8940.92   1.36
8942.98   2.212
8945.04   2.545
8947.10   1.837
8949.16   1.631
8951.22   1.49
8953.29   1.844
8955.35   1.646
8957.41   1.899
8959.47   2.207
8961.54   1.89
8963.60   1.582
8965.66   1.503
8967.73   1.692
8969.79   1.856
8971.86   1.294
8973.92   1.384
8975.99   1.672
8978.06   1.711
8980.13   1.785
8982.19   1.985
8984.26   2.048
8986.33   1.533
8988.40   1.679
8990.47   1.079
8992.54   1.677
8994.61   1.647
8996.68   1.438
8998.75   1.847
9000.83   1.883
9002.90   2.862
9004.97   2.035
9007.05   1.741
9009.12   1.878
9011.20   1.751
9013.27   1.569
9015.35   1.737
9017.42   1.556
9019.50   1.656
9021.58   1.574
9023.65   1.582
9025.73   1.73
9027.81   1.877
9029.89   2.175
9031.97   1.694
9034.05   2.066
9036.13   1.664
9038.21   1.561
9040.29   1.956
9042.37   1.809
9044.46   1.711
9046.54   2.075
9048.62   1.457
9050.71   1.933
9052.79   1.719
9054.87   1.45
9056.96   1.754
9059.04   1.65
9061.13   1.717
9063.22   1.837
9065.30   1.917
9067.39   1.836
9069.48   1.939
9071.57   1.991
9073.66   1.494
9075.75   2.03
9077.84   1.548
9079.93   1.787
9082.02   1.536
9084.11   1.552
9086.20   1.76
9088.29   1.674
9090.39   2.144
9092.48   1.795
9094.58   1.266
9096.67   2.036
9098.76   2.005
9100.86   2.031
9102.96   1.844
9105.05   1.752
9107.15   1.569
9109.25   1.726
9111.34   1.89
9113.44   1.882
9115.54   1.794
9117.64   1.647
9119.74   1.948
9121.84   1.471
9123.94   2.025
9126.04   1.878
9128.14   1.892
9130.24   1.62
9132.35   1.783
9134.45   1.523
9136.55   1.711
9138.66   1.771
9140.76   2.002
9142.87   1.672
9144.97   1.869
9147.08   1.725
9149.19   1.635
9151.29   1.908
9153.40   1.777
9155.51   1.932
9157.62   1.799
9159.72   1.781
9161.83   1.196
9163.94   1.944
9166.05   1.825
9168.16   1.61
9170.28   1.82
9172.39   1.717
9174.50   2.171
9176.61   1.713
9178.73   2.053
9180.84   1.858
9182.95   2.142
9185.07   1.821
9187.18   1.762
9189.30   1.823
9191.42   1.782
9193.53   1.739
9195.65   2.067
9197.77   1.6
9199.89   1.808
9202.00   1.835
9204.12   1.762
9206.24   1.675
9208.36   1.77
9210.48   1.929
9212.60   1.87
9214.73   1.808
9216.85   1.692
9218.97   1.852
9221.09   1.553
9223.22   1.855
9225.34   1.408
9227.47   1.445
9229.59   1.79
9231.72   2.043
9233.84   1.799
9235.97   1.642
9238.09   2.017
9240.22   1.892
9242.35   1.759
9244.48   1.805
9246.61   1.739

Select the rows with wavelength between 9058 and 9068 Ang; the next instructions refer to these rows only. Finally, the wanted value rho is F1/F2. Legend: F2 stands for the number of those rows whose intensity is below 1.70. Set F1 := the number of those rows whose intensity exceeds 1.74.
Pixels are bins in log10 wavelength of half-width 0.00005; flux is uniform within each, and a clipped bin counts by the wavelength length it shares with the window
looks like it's 3.0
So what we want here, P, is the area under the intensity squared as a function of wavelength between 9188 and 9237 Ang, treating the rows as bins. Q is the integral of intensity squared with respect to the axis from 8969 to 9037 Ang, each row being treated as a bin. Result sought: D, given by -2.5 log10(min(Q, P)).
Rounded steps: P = 153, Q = 214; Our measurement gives -5.47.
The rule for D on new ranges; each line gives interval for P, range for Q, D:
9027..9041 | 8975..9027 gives -4.22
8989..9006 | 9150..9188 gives -4.43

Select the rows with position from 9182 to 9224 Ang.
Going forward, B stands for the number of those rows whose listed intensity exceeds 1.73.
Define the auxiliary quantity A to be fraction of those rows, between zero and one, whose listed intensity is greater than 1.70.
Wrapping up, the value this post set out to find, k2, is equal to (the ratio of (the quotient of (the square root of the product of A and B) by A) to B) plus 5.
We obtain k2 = 5.28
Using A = 0.80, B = 16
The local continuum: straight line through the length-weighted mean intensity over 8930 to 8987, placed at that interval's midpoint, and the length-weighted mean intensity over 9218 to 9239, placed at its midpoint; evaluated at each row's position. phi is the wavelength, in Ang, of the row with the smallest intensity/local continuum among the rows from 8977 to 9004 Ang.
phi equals 8990.47 Ang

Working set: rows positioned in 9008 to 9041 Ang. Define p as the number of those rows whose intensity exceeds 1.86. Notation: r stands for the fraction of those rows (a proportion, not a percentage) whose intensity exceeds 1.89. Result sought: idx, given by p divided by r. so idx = 27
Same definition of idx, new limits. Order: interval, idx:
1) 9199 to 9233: 24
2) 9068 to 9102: 16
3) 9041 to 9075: 16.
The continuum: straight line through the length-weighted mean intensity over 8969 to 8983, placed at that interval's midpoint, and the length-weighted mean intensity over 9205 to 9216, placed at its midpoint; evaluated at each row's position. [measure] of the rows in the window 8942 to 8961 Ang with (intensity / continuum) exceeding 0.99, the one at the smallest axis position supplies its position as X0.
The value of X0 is 8942.98 Ang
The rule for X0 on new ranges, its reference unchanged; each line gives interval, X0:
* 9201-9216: 9202.00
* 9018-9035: 9025.73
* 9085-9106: 9086.20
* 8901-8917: 8901.89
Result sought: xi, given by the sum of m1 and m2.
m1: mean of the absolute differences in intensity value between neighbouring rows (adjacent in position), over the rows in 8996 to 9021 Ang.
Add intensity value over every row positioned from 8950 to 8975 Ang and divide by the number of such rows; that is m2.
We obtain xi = 2.00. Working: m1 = 0.31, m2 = 1.69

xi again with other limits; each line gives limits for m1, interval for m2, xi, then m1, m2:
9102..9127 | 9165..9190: 2.07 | 0.21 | 1.86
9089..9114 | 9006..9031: 1.96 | 0.23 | 1.74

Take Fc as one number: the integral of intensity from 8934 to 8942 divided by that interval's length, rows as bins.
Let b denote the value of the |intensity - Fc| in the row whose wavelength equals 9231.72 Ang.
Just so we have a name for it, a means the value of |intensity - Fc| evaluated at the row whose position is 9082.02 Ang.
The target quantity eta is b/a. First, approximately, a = 0.129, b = 0.38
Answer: 2.9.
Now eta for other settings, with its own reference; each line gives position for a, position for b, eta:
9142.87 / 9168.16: 8.3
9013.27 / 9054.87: 2.2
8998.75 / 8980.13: 0.7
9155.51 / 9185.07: 0.6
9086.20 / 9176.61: 0.5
